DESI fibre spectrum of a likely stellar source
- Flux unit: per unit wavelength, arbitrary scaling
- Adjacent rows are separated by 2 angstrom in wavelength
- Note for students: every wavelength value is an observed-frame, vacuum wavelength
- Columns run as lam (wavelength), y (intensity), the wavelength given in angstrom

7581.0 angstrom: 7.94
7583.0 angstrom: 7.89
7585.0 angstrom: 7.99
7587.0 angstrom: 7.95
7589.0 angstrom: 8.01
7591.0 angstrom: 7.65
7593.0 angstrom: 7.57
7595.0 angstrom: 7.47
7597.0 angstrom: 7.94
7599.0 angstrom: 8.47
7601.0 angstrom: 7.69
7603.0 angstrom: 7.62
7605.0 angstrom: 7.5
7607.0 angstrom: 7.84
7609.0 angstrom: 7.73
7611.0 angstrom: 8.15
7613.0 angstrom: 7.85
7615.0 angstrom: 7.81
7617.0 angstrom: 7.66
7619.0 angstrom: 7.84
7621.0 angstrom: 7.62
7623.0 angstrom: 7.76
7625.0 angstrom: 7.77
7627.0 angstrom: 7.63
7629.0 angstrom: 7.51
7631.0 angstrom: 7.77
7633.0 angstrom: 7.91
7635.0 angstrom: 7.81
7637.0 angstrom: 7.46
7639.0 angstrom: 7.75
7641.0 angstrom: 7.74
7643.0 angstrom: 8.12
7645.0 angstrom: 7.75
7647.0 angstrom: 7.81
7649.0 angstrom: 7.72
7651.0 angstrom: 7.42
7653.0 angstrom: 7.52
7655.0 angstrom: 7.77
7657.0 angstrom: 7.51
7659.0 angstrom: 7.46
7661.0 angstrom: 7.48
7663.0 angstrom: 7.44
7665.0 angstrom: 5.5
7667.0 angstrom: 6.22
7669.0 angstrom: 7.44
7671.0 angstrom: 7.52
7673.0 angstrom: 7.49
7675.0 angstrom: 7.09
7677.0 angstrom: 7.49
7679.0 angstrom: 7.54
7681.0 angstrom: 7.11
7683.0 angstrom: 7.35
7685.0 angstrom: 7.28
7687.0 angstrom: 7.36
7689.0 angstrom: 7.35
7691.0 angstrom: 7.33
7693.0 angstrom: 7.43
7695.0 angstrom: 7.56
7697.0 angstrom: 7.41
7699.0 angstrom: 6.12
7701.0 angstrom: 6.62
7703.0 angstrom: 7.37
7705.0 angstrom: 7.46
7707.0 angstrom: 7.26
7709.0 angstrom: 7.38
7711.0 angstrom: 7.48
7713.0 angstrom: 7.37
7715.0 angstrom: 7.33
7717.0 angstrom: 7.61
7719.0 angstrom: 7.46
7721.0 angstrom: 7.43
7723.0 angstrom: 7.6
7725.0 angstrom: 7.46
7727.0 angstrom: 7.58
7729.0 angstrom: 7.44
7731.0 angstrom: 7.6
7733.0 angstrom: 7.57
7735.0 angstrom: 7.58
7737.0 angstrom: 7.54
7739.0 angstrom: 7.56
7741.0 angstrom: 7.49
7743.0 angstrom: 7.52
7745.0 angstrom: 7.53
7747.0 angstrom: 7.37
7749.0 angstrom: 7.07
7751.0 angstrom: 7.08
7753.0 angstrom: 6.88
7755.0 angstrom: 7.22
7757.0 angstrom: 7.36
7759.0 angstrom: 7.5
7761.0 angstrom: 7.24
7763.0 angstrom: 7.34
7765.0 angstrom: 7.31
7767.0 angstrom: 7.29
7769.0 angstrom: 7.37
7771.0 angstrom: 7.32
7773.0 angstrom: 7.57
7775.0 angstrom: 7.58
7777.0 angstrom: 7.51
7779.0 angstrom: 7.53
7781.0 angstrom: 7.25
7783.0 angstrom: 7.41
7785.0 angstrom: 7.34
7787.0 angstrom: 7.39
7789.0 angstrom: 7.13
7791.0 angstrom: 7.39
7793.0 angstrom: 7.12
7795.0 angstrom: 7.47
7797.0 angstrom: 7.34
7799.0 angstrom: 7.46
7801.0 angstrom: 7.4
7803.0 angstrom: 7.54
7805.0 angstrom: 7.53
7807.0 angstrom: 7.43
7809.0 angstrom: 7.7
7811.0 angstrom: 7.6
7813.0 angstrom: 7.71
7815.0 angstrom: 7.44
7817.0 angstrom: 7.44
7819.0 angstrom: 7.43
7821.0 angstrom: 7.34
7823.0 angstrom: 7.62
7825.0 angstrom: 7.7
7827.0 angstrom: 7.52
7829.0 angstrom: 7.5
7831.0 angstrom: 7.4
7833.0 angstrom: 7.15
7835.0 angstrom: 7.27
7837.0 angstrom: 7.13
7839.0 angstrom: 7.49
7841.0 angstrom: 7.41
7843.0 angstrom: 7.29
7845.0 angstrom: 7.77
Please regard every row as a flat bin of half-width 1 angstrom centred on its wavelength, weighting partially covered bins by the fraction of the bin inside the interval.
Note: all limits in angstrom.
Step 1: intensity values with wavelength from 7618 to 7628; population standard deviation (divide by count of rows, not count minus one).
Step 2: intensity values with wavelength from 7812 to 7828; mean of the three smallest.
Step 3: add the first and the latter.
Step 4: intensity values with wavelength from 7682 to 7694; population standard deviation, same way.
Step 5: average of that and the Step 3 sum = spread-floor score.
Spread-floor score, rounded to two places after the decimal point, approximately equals 3.77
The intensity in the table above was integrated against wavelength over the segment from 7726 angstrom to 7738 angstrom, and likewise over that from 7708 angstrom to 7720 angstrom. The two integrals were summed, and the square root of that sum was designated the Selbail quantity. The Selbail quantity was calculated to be 13.41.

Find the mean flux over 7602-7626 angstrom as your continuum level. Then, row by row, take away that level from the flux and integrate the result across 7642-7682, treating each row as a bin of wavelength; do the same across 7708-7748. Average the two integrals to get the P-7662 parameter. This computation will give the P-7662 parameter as -13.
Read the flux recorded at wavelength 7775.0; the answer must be 7.58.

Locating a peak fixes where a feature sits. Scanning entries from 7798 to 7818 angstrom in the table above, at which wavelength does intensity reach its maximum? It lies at 7813.0 angstrom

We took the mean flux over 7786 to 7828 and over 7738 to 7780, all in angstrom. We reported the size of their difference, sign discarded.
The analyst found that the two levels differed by 0.10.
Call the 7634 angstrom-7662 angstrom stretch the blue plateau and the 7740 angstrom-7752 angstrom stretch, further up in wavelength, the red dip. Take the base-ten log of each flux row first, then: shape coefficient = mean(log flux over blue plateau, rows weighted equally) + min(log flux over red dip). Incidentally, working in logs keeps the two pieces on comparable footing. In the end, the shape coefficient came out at 1.73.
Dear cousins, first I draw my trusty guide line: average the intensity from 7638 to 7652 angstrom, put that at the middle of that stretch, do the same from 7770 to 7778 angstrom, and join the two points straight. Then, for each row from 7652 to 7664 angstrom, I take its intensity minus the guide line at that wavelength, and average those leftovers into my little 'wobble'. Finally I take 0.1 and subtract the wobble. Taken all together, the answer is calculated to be 0.30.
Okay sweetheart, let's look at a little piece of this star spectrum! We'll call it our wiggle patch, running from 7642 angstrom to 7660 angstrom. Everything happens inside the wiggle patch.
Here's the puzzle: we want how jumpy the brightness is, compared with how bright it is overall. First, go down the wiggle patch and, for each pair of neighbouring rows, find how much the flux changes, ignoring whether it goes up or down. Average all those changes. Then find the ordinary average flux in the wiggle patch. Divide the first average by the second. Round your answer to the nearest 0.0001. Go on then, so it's 0.0241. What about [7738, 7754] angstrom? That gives 0.0152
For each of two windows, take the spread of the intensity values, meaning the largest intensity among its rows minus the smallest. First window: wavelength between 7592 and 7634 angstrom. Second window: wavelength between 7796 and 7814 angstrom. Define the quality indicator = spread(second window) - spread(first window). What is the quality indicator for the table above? -0.6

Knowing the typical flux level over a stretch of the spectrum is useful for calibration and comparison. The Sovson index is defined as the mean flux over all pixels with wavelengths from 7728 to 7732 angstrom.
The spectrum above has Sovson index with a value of 7.52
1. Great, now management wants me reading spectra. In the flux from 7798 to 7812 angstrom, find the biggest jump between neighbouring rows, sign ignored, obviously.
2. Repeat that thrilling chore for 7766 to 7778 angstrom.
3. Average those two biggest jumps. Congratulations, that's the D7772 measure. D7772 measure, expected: 0.26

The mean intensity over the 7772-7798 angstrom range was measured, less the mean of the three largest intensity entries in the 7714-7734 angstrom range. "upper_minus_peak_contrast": -0.22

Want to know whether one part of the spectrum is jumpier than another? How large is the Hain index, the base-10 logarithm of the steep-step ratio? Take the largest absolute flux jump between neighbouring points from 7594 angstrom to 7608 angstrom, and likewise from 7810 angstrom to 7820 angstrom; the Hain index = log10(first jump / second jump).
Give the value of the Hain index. 0.46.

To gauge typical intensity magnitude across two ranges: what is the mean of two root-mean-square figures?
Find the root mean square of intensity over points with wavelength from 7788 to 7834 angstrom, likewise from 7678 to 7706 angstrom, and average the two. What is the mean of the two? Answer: 7.35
